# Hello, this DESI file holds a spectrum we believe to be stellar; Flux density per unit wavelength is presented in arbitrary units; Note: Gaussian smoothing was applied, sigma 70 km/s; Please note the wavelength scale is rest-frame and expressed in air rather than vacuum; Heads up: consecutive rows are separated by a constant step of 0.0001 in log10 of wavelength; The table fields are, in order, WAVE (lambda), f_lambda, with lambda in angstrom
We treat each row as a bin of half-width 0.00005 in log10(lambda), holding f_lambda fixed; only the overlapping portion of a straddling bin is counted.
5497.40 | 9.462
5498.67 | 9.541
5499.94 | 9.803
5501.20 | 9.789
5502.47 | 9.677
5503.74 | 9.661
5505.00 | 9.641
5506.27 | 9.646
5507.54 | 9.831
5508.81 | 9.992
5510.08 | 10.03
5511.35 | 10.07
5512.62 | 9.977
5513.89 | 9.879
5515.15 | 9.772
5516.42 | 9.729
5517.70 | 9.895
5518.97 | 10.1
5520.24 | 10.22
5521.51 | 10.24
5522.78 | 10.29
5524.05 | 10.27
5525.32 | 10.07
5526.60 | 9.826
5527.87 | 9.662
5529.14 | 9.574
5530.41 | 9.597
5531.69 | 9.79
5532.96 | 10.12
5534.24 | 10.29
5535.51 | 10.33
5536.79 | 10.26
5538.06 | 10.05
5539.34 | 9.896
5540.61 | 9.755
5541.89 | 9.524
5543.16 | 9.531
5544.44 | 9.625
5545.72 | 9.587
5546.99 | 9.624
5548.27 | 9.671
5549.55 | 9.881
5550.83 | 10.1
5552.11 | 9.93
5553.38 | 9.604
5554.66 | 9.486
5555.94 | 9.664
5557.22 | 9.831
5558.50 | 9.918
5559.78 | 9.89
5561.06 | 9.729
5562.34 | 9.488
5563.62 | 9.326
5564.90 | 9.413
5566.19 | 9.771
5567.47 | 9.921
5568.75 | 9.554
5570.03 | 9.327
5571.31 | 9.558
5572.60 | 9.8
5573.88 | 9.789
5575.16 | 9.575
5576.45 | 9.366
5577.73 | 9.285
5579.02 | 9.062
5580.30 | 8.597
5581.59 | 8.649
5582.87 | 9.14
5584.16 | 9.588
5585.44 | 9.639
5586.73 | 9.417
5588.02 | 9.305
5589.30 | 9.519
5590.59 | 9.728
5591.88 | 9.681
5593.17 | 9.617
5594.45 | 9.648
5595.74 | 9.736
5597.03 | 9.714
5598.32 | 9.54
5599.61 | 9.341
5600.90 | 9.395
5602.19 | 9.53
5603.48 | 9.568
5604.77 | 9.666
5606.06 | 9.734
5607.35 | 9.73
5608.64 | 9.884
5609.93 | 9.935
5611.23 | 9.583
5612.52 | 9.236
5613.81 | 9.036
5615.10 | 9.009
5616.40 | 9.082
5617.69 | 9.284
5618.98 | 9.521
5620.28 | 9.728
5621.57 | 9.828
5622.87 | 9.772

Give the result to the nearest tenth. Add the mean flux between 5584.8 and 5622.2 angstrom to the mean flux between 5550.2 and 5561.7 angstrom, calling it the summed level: 19.3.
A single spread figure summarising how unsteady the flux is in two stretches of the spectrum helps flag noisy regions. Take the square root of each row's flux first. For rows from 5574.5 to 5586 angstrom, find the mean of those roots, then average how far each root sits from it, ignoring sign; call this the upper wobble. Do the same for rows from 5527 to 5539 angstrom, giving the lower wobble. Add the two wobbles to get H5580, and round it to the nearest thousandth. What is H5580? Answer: 0.095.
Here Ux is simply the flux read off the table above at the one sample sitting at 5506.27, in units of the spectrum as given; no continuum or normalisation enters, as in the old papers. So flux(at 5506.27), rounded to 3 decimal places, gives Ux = 9.646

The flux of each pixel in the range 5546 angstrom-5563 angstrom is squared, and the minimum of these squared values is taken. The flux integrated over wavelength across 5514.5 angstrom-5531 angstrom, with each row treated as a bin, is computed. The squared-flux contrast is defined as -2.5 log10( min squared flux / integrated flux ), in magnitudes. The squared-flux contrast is 0.65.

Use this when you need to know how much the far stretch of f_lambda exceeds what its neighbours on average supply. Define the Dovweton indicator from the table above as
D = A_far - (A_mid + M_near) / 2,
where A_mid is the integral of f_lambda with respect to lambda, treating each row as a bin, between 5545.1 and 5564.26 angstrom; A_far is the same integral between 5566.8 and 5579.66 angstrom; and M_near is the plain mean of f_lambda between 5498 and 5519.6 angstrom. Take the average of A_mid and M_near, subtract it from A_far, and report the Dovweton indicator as 24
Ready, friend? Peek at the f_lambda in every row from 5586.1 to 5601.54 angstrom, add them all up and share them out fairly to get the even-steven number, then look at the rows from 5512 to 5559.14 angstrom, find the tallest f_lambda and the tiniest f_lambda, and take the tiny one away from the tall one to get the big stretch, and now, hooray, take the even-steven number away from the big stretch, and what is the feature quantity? -8.71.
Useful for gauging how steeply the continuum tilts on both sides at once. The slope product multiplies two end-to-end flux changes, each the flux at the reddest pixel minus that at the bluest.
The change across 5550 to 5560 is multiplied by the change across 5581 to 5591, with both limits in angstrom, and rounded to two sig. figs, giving -0.23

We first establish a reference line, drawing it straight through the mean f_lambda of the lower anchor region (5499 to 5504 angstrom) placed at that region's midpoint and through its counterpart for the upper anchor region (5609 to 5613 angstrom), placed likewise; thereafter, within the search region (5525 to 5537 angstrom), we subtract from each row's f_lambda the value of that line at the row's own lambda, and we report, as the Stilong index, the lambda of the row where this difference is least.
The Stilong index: 5529.14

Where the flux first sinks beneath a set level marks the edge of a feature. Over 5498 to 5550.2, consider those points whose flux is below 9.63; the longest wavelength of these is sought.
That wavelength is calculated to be 5546.99 angstrom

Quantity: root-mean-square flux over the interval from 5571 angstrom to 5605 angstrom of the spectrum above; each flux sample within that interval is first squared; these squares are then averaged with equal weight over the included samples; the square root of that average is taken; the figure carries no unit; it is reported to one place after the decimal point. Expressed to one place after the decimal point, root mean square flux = 9.5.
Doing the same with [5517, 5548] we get 9.9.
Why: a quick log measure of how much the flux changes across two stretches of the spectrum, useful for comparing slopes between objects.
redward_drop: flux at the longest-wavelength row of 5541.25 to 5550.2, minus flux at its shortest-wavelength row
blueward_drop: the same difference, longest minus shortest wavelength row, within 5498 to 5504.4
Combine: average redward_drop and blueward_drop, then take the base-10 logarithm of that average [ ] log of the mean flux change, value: -0.62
